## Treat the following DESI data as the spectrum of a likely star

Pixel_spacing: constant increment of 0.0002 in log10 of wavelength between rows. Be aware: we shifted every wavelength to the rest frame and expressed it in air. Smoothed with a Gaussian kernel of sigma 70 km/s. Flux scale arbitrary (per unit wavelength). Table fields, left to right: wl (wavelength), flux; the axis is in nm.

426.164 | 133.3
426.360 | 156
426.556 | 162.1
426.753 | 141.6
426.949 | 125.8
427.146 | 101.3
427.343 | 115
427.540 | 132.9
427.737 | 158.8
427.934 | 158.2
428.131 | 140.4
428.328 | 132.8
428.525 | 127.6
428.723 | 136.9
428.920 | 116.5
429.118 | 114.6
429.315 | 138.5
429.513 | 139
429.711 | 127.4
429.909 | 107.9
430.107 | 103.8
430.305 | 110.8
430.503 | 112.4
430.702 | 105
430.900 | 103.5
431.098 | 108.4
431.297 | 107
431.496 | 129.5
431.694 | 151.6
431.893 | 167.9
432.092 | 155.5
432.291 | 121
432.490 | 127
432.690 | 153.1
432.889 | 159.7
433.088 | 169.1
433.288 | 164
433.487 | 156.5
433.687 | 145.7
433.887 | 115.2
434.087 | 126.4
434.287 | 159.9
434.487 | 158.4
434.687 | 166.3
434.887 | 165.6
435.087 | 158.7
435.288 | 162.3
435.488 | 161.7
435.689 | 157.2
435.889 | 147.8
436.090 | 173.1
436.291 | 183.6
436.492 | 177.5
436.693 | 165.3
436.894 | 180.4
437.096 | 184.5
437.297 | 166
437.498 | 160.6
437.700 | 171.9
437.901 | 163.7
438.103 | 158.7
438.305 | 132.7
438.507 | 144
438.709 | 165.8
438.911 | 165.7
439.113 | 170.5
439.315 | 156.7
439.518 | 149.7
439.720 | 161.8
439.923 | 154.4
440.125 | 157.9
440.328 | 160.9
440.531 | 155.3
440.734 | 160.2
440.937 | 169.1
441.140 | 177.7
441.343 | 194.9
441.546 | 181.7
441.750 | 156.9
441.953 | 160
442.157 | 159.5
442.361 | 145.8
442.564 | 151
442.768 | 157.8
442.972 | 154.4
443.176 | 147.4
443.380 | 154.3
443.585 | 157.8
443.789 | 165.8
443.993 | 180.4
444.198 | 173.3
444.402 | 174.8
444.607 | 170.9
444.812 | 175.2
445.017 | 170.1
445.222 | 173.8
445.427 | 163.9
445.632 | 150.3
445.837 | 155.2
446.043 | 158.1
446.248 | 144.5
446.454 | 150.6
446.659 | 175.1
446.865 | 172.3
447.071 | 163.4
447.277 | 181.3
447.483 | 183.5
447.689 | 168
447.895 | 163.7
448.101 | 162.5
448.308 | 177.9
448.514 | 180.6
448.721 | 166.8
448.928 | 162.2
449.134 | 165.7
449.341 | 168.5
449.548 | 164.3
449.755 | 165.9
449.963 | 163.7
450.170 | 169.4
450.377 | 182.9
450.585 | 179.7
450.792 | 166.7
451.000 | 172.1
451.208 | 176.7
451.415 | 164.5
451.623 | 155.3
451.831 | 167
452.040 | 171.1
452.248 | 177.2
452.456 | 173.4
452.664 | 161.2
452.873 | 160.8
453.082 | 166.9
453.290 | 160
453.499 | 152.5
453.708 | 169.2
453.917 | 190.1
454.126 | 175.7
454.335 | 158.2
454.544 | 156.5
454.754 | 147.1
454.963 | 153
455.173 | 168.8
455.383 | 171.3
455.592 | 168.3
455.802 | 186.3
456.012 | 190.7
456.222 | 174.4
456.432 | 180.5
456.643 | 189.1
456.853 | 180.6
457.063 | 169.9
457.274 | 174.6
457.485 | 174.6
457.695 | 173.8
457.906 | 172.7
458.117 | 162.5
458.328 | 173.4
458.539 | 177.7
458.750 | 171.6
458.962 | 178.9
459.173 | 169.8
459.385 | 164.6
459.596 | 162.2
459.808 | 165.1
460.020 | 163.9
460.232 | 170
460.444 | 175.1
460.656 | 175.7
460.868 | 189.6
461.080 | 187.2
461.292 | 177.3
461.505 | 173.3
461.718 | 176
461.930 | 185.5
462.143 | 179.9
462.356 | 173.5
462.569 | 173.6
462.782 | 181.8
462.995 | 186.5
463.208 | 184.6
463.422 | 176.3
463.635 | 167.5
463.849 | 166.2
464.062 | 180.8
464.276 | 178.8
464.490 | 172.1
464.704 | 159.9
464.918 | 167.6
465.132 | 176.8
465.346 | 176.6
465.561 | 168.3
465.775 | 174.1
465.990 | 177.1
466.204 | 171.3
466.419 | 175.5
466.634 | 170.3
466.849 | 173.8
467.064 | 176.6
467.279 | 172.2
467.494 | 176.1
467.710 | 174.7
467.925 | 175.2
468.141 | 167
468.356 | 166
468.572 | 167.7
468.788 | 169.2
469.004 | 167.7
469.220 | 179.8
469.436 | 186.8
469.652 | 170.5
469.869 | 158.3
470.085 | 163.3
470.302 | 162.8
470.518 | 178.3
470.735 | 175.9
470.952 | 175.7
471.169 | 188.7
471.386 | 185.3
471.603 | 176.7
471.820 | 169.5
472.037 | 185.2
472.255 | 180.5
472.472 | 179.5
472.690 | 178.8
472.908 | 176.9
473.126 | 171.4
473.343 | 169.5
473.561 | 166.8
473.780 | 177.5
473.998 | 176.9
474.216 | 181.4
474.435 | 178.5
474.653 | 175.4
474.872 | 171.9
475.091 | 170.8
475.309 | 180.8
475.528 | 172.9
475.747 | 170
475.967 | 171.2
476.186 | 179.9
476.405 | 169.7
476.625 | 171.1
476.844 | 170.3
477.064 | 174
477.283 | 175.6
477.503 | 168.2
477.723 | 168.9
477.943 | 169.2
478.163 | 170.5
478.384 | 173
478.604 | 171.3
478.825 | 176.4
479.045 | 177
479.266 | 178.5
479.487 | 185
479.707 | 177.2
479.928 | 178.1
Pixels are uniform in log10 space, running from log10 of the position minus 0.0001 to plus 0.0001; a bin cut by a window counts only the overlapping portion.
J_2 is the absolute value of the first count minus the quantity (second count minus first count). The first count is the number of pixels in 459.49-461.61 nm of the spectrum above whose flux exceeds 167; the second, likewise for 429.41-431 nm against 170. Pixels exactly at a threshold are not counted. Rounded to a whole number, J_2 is 14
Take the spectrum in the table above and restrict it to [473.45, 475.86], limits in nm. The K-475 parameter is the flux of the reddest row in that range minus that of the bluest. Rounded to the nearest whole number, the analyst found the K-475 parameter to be 3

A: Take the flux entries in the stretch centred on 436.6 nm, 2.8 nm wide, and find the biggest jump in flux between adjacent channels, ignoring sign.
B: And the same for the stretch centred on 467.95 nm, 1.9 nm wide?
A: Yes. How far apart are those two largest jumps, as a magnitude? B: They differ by 17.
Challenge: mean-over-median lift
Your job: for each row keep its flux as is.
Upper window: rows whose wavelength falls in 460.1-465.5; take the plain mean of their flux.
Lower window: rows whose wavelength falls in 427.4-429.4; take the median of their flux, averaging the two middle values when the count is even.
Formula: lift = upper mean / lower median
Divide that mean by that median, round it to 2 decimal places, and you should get 1.31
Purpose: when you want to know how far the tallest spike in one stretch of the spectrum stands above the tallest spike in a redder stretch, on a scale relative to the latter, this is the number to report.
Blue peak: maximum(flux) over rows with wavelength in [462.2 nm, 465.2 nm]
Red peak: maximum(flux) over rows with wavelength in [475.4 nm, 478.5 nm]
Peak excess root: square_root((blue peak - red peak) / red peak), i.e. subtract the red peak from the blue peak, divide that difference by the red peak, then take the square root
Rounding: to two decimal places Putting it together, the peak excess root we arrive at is 0.19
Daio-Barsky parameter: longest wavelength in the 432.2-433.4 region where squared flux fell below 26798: 432.889 nm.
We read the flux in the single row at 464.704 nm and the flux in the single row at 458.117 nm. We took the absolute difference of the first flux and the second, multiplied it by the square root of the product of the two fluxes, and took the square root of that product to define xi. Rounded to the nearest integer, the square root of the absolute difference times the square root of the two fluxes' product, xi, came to 20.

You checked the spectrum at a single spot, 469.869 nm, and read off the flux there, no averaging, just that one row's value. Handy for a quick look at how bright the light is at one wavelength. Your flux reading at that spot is 158.3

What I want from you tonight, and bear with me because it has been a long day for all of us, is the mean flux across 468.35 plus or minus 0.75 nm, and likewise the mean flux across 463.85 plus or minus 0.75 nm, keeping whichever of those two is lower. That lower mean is 170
